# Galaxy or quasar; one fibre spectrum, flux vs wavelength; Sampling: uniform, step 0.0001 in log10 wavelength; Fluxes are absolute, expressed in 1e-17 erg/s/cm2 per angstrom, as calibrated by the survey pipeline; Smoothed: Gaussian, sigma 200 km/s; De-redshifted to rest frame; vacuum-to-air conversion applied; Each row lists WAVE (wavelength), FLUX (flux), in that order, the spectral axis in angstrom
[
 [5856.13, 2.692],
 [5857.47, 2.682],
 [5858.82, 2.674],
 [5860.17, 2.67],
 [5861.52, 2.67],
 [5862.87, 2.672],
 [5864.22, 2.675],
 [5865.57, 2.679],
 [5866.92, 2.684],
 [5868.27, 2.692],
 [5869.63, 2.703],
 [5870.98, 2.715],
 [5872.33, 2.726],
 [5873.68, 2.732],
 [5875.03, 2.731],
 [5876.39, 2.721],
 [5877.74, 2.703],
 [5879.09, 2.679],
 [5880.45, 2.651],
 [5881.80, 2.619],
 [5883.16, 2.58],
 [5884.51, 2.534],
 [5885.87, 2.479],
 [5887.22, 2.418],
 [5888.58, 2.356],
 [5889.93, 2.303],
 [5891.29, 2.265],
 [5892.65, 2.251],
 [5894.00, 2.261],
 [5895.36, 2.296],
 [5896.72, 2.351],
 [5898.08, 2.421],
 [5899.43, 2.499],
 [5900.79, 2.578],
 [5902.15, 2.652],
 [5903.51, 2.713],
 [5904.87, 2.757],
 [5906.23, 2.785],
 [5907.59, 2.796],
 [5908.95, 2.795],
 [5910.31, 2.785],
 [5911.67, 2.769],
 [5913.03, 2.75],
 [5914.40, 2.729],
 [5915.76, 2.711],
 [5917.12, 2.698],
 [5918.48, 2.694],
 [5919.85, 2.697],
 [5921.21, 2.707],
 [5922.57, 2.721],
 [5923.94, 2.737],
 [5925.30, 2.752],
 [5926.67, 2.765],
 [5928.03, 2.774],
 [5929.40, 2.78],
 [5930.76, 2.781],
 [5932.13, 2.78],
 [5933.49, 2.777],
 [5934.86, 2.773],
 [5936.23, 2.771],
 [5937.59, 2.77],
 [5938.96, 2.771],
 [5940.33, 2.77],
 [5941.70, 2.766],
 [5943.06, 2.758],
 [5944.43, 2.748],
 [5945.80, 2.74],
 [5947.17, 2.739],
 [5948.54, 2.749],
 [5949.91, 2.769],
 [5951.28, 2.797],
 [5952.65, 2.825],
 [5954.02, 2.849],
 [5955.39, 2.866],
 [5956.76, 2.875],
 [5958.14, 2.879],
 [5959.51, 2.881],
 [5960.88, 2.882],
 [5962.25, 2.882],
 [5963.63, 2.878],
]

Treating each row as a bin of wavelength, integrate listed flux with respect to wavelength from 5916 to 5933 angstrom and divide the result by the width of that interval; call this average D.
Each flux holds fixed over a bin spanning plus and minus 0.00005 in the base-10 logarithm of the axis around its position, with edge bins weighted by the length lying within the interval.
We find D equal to 2.74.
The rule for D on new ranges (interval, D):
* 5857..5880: 2.69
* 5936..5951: 2.76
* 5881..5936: 2.62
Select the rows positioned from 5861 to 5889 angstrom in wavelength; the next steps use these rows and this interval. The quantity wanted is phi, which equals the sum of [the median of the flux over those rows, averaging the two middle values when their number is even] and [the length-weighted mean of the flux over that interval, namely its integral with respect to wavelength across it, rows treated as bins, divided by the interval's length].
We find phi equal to 5.32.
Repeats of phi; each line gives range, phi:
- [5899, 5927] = 5.45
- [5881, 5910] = 5.01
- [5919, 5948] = 5.52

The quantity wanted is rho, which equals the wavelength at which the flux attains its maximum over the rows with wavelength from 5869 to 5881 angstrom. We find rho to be 5873.68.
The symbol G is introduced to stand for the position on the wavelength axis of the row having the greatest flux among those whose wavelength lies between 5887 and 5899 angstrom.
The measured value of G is 5898.08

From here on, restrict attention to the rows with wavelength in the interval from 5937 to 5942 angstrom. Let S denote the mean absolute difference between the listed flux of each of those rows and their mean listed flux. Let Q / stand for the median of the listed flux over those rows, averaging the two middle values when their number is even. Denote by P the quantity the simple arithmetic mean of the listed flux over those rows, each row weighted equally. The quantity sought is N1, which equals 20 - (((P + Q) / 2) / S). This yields -1684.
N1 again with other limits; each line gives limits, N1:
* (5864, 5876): -119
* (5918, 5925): -170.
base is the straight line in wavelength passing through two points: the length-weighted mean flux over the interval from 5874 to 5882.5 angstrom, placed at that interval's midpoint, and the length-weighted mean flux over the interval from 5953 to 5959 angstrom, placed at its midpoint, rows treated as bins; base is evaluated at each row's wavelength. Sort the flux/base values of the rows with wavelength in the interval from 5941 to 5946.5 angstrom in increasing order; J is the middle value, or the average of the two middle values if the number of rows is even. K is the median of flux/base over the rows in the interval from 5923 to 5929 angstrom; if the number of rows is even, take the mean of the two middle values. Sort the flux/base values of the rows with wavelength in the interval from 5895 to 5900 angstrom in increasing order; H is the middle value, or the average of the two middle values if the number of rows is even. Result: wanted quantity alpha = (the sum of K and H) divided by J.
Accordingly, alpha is 1.917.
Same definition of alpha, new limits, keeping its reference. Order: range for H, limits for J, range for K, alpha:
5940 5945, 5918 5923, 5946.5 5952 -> 2.001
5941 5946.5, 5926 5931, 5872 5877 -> 2.009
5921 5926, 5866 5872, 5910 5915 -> 1.952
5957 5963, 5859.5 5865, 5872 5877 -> 2.005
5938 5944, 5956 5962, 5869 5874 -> 1.991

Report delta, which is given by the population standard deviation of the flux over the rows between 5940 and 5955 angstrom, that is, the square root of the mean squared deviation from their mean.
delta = 0.03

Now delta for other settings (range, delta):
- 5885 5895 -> 0.08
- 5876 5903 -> 0.16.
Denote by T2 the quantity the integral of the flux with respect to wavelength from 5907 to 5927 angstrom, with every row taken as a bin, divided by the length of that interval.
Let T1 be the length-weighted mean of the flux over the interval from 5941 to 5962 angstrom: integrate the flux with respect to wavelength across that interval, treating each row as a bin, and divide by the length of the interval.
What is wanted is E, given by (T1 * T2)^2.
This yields 59.3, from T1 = 2.81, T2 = 2.74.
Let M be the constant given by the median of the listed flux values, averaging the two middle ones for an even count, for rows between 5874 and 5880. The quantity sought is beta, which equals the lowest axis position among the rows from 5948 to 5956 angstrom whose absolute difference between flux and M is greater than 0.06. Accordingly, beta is 5951.28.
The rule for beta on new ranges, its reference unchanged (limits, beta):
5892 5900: 5892.65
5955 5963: 5955.39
